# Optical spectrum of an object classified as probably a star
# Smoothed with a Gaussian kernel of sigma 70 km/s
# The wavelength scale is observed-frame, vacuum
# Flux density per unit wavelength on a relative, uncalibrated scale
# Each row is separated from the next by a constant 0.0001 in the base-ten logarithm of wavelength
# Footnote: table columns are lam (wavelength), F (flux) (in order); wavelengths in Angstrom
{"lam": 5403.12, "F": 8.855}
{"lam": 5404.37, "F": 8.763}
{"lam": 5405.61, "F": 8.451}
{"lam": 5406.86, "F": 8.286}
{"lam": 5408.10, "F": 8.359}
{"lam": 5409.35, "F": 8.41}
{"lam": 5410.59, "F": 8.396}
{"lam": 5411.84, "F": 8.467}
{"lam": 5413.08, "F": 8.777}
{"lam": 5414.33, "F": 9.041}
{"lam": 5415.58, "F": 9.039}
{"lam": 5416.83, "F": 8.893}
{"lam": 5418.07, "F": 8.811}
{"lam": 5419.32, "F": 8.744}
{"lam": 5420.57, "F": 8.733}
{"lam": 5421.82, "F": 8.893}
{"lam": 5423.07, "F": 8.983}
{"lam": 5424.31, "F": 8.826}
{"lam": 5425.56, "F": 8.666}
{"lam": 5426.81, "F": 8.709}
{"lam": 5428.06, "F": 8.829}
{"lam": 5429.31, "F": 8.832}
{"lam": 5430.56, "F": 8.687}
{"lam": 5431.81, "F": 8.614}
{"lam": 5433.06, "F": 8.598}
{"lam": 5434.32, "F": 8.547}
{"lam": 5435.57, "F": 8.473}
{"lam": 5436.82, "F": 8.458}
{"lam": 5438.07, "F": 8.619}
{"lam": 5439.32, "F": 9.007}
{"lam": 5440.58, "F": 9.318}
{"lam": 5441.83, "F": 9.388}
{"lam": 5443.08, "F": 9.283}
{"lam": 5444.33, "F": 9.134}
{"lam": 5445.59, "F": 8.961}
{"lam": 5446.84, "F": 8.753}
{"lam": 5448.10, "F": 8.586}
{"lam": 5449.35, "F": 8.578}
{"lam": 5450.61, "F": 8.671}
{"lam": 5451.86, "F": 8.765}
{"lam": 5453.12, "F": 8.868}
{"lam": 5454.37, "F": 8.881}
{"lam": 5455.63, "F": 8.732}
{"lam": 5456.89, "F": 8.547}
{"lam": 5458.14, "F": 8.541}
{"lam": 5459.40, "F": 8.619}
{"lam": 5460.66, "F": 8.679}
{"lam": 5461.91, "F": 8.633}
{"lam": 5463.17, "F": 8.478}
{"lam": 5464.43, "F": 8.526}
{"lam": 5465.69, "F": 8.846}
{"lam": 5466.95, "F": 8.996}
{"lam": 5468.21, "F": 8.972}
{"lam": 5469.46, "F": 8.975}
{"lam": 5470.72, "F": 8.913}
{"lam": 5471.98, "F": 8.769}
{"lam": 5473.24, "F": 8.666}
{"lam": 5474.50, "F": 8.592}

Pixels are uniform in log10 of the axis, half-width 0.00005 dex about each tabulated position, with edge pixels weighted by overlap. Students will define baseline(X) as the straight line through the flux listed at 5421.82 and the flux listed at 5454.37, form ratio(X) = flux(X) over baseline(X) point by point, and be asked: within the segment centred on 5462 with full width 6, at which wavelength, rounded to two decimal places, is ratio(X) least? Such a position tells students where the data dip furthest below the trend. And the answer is 5463.17 Angstrom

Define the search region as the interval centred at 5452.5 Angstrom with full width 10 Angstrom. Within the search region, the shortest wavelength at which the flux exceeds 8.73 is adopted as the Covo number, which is 5451.86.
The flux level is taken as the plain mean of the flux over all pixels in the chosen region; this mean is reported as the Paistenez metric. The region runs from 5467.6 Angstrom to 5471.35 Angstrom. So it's 9.0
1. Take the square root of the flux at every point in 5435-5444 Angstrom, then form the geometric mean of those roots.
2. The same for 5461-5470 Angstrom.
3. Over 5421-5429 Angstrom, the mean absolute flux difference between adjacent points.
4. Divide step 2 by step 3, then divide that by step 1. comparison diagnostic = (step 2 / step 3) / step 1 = 8.7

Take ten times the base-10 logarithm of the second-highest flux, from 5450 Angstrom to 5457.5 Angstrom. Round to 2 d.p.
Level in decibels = 9.48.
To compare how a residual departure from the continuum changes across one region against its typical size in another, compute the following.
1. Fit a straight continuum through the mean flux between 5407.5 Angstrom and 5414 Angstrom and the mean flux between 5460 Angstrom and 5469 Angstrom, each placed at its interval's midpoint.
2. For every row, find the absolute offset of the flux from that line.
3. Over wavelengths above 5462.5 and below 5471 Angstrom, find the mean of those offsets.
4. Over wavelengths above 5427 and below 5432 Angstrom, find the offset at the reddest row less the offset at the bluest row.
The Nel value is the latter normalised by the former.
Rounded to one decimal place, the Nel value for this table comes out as -1.2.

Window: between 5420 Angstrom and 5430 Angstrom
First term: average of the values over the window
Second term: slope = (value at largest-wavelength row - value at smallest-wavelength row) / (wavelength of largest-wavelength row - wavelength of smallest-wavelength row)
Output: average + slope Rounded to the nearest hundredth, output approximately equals 8.82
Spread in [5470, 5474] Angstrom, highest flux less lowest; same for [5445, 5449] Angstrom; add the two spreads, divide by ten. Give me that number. 0.062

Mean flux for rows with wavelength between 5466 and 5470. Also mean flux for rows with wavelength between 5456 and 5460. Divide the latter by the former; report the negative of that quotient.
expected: -0.95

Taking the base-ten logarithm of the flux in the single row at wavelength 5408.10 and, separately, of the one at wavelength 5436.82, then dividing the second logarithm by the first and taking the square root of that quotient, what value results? 1.00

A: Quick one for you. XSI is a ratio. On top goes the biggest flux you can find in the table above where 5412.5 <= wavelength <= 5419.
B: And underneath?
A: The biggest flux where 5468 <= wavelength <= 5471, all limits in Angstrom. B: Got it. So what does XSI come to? 1.01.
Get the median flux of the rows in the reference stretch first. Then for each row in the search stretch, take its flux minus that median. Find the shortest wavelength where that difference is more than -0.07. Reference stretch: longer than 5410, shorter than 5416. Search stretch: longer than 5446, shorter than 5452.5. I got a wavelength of 5446.84 Angstrom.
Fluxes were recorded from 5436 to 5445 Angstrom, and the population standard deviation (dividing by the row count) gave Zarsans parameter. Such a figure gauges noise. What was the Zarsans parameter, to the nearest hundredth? 0.33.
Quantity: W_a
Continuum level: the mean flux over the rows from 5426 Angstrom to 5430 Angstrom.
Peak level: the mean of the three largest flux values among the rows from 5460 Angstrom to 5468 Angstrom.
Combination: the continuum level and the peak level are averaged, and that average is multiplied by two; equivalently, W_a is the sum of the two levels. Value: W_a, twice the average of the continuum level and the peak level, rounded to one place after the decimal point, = 17.6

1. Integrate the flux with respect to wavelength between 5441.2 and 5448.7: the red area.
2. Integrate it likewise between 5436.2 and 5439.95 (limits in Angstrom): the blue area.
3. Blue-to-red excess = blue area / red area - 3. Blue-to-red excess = -2.5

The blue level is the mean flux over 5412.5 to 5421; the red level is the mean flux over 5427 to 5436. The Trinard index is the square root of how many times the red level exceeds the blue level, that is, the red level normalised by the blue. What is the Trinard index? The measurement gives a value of 0.99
